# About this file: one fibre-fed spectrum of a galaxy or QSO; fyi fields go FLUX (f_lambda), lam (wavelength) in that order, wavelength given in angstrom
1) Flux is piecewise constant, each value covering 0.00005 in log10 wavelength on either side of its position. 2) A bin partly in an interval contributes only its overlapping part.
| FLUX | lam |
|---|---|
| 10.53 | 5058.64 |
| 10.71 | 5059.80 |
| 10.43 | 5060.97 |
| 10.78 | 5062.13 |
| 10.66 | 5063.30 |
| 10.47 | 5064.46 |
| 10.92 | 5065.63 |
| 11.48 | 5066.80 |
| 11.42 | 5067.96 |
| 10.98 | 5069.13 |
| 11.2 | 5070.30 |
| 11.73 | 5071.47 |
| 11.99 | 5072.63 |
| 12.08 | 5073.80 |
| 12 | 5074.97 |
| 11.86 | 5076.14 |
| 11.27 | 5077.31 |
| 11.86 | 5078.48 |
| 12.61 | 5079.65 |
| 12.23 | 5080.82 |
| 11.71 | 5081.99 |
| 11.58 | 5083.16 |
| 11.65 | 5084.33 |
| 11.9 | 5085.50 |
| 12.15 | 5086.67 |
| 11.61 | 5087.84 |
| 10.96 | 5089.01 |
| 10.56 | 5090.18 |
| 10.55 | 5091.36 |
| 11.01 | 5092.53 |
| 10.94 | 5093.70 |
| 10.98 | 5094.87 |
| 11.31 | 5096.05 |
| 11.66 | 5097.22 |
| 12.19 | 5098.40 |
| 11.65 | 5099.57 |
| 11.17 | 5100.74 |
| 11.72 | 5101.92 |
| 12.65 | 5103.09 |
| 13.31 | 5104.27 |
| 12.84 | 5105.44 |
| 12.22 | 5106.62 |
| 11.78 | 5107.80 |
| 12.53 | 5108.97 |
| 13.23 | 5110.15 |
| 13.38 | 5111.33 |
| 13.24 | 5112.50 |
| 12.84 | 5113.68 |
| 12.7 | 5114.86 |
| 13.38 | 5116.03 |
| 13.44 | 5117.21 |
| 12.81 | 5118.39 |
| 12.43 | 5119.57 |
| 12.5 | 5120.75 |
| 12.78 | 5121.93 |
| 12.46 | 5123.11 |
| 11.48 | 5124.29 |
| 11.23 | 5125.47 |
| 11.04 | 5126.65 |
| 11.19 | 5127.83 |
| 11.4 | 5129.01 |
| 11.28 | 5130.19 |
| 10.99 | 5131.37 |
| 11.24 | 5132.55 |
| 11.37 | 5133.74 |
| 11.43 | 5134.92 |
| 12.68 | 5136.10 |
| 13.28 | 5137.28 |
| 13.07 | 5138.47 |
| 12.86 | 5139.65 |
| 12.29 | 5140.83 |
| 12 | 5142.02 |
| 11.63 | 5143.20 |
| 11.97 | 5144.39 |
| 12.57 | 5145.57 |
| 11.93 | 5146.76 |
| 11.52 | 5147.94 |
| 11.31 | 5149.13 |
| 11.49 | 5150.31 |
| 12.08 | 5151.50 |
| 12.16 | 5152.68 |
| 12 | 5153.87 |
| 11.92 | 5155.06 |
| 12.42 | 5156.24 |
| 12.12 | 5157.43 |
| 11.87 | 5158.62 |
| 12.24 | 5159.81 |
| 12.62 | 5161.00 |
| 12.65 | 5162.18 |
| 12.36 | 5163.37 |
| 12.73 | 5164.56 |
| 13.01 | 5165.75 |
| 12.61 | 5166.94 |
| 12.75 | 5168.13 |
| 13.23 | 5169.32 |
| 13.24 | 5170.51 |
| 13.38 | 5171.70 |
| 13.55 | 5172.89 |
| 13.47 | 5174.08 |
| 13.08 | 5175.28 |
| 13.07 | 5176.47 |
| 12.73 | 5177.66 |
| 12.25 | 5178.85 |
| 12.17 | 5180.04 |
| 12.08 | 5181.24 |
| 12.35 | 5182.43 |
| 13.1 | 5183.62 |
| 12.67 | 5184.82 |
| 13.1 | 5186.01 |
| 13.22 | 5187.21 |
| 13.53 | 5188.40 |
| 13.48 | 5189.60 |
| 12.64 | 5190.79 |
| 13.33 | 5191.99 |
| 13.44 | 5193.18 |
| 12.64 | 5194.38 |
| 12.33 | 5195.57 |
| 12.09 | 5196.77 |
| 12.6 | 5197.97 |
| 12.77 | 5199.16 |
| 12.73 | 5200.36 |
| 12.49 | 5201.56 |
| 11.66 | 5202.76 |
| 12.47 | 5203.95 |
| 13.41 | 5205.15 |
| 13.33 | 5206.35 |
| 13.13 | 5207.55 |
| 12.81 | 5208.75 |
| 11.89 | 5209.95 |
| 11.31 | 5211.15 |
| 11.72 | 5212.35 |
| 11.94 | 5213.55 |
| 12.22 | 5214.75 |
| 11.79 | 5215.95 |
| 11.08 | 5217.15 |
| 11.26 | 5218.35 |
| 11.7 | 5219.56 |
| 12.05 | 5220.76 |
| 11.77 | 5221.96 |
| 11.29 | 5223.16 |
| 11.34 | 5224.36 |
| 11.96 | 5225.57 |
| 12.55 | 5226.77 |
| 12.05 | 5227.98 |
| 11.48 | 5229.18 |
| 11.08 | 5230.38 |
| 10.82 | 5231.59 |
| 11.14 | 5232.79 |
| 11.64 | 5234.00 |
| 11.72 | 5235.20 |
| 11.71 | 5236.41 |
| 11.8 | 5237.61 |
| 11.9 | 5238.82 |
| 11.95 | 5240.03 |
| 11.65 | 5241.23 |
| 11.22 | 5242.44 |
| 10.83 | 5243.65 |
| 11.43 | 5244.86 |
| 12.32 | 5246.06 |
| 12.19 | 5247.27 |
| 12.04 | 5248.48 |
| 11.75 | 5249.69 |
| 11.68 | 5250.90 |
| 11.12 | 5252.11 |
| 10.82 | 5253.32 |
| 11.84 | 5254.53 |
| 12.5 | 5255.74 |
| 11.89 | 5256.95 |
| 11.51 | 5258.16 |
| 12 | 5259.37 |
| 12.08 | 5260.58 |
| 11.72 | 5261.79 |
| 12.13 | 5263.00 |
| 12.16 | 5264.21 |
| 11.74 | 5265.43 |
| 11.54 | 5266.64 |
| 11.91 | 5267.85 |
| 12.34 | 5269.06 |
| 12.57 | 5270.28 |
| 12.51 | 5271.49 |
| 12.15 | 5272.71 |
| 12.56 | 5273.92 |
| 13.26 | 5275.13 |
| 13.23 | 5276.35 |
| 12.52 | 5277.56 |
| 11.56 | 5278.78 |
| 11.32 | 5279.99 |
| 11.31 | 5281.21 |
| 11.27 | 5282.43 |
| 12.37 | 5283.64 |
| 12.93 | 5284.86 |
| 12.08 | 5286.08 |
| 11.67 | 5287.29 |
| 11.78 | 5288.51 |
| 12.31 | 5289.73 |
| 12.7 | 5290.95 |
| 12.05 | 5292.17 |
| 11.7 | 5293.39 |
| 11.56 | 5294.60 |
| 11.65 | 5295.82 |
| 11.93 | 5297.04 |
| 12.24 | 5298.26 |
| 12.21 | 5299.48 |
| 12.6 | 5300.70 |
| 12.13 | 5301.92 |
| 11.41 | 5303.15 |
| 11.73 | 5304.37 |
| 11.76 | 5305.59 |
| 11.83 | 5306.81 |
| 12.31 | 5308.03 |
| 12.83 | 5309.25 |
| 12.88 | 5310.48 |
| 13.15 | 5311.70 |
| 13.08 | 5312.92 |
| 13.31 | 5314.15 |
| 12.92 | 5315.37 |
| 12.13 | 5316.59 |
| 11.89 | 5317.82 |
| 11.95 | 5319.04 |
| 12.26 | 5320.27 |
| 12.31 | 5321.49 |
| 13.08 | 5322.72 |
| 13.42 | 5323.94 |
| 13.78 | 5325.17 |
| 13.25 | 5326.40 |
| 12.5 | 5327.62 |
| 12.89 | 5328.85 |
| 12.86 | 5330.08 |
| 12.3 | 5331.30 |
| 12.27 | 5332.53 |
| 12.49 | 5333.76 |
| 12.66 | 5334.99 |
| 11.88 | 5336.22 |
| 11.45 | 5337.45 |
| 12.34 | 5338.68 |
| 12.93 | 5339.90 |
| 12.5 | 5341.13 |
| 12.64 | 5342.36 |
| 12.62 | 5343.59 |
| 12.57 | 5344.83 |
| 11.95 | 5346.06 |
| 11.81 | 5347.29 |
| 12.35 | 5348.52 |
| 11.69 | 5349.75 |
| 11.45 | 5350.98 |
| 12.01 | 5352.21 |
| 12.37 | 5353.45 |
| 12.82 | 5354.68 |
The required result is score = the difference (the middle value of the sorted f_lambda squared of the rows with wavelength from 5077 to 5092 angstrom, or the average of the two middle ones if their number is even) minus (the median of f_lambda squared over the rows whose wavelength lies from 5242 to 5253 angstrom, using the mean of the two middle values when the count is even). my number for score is -1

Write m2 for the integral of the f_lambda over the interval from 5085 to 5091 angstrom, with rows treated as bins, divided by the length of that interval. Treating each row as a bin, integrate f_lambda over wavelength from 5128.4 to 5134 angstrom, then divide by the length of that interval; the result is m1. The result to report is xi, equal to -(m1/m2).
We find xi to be -0.99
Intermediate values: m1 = 11.2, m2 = 11.4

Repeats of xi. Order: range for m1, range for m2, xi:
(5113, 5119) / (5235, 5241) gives -1.10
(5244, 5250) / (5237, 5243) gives -1.02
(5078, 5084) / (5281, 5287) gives -1.00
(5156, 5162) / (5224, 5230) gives -1.03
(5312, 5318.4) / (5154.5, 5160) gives -1.05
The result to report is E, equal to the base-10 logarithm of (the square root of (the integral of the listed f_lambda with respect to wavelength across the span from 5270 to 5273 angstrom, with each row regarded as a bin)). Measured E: 0.79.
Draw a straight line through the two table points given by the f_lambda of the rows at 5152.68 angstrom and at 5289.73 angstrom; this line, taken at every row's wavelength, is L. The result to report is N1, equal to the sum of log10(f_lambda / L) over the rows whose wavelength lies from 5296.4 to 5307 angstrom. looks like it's -0.1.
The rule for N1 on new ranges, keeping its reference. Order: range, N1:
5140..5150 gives -0.1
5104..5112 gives 0.2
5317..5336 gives 0.2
